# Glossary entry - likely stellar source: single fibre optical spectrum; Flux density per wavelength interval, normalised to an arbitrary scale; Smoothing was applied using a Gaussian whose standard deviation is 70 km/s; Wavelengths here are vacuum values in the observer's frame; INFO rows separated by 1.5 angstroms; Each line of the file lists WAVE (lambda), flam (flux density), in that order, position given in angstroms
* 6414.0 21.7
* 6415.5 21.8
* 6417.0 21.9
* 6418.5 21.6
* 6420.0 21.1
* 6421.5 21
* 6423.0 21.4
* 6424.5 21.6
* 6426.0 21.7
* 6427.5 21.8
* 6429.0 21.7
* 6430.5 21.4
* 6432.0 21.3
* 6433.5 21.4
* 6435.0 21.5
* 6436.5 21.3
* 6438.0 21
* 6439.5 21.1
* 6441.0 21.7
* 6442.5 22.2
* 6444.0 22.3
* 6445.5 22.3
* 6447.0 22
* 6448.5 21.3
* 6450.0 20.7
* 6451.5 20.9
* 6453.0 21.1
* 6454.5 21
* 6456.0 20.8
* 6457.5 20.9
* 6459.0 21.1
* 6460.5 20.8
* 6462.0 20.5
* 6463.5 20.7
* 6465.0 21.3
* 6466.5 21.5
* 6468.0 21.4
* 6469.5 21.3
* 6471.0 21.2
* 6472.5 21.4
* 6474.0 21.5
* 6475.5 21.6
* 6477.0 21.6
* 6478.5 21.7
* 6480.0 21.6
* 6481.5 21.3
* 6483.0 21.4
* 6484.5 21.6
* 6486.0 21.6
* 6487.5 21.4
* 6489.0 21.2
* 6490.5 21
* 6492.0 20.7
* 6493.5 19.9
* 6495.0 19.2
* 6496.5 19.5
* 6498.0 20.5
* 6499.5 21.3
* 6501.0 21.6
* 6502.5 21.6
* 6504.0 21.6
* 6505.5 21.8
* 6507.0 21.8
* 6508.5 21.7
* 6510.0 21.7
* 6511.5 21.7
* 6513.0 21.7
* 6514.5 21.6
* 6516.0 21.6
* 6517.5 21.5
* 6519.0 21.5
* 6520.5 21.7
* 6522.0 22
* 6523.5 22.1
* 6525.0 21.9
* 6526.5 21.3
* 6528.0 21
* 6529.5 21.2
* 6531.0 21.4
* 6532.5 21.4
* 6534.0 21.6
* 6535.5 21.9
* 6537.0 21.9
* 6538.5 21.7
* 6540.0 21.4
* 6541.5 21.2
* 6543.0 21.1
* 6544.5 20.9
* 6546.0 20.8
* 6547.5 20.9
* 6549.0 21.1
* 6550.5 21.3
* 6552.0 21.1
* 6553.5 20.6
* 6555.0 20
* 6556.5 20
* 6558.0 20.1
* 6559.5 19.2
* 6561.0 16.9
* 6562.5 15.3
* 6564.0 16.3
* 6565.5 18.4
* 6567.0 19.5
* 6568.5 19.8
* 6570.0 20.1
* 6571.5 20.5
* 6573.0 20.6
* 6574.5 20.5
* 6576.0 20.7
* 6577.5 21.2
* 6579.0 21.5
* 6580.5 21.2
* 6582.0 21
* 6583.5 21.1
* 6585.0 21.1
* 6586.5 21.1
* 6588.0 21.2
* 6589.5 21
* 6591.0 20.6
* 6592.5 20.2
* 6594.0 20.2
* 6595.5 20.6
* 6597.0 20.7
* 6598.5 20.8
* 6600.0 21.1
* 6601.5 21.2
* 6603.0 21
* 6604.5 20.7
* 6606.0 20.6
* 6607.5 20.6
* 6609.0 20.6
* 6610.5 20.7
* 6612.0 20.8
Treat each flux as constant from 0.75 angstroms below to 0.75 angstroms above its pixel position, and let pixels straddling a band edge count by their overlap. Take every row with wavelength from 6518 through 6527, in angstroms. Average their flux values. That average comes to 21.8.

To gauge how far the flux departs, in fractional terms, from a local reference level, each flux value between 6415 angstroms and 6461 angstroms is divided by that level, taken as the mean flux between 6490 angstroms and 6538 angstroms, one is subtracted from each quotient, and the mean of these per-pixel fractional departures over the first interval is 0.00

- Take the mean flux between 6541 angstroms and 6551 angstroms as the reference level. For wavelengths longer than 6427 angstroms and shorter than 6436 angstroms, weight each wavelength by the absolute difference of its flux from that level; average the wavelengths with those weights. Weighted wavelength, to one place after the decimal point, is 6430.6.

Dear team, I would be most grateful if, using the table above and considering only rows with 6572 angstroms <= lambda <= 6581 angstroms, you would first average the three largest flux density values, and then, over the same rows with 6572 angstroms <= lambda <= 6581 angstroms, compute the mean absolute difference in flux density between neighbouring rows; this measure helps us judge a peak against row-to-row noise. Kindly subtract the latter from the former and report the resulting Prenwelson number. 21.0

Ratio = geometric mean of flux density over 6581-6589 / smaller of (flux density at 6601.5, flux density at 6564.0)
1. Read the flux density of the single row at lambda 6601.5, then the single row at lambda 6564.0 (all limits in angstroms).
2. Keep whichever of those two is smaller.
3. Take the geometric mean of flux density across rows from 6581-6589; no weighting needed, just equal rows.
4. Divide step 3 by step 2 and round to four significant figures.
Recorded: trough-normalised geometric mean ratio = 1.294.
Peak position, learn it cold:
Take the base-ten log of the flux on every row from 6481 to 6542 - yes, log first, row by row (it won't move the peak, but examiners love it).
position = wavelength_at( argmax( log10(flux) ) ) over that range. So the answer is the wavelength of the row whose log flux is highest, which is 6523.5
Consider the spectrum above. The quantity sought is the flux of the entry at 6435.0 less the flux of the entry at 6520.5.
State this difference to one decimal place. -0.2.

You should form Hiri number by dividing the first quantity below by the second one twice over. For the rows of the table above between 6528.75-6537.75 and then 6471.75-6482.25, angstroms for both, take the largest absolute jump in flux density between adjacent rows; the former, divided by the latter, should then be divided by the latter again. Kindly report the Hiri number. 3.3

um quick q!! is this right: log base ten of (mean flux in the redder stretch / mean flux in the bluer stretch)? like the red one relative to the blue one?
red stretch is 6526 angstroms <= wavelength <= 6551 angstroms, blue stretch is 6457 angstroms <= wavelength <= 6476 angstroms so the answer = 0.0027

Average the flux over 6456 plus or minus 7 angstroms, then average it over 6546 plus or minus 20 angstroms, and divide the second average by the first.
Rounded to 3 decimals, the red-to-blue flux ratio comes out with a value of 0.976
